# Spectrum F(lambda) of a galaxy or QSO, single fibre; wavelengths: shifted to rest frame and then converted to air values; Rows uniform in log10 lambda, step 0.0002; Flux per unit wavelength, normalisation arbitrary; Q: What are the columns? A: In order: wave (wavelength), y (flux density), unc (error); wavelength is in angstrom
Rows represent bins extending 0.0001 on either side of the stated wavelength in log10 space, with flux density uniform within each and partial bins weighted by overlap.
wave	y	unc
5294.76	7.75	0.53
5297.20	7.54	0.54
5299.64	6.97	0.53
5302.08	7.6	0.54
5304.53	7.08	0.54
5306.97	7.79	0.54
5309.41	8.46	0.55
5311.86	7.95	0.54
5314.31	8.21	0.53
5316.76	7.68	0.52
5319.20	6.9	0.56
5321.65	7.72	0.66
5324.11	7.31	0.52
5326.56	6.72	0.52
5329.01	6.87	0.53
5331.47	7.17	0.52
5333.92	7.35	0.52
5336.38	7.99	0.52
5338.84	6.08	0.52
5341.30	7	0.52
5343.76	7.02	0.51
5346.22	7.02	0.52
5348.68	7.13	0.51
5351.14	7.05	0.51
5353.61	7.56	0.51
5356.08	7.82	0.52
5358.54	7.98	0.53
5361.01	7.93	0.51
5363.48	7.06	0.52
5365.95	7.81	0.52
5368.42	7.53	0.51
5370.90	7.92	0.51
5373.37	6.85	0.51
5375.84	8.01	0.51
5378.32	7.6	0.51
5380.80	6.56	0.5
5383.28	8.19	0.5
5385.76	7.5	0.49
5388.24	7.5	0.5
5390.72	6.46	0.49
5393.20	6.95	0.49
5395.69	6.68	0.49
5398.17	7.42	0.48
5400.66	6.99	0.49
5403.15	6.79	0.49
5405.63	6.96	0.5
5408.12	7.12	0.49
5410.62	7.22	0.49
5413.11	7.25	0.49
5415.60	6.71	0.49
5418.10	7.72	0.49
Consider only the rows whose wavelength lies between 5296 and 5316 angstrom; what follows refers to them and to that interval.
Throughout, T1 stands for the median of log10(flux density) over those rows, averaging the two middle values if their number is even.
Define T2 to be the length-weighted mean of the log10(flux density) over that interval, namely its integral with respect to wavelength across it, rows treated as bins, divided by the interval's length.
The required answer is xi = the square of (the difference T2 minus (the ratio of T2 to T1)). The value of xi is 0.013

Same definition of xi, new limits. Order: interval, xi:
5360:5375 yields 0.013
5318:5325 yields 0.018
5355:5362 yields 0.010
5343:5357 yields 0.023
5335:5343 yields 0.024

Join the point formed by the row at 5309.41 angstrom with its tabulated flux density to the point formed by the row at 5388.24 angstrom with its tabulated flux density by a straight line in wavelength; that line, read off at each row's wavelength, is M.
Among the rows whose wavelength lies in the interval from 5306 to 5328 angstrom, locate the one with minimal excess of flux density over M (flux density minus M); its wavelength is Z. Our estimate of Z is 5326.56 angstrom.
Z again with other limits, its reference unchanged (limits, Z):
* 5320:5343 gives 5338.84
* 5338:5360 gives 5338.84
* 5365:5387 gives 5380.80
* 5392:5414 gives 5395.69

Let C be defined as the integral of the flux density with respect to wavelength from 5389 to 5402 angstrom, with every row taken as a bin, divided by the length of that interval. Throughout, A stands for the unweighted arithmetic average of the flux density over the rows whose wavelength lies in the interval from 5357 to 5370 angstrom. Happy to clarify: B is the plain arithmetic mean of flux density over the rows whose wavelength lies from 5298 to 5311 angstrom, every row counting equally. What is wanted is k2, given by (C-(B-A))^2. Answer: 49.0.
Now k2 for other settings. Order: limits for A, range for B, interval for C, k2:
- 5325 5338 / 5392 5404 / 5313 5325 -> 61.2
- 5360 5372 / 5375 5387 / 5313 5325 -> 58.5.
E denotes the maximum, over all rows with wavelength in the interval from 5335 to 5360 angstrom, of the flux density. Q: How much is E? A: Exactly 7.99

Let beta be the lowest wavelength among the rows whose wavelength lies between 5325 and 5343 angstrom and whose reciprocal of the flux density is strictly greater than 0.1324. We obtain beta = 5326.56 angstrom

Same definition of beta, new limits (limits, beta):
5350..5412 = 5351.14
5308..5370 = 5319.20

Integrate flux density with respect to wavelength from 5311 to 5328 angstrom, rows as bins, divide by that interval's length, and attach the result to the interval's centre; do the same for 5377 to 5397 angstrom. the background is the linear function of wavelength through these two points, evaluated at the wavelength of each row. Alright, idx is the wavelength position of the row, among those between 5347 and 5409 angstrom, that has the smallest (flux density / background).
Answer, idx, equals 5390.72 angstrom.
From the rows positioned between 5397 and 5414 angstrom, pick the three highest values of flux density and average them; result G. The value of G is 7.3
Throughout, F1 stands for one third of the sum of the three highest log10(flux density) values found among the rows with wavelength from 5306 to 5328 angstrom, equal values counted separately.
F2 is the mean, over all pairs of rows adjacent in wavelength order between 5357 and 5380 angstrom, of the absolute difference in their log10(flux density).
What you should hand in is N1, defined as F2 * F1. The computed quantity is 0.0330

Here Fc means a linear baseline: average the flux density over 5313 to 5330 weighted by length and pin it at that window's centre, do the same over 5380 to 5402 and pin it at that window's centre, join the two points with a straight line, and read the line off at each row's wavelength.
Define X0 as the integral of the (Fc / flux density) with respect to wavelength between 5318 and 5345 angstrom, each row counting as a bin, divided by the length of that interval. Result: 1.04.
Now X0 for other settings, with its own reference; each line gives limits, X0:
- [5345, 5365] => 0.98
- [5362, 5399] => 0.98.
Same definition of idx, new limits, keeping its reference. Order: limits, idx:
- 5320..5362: 5338.84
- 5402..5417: 5415.60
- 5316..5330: 5326.56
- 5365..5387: 5380.80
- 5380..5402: 5390.72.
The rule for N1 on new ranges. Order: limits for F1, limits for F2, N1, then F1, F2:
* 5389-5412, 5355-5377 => 0.0295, 0.860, 0.034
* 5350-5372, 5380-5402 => 0.0360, 0.900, 0.040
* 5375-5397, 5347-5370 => 0.0193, 0.899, 0.021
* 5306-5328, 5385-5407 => 0.0238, 0.914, 0.026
